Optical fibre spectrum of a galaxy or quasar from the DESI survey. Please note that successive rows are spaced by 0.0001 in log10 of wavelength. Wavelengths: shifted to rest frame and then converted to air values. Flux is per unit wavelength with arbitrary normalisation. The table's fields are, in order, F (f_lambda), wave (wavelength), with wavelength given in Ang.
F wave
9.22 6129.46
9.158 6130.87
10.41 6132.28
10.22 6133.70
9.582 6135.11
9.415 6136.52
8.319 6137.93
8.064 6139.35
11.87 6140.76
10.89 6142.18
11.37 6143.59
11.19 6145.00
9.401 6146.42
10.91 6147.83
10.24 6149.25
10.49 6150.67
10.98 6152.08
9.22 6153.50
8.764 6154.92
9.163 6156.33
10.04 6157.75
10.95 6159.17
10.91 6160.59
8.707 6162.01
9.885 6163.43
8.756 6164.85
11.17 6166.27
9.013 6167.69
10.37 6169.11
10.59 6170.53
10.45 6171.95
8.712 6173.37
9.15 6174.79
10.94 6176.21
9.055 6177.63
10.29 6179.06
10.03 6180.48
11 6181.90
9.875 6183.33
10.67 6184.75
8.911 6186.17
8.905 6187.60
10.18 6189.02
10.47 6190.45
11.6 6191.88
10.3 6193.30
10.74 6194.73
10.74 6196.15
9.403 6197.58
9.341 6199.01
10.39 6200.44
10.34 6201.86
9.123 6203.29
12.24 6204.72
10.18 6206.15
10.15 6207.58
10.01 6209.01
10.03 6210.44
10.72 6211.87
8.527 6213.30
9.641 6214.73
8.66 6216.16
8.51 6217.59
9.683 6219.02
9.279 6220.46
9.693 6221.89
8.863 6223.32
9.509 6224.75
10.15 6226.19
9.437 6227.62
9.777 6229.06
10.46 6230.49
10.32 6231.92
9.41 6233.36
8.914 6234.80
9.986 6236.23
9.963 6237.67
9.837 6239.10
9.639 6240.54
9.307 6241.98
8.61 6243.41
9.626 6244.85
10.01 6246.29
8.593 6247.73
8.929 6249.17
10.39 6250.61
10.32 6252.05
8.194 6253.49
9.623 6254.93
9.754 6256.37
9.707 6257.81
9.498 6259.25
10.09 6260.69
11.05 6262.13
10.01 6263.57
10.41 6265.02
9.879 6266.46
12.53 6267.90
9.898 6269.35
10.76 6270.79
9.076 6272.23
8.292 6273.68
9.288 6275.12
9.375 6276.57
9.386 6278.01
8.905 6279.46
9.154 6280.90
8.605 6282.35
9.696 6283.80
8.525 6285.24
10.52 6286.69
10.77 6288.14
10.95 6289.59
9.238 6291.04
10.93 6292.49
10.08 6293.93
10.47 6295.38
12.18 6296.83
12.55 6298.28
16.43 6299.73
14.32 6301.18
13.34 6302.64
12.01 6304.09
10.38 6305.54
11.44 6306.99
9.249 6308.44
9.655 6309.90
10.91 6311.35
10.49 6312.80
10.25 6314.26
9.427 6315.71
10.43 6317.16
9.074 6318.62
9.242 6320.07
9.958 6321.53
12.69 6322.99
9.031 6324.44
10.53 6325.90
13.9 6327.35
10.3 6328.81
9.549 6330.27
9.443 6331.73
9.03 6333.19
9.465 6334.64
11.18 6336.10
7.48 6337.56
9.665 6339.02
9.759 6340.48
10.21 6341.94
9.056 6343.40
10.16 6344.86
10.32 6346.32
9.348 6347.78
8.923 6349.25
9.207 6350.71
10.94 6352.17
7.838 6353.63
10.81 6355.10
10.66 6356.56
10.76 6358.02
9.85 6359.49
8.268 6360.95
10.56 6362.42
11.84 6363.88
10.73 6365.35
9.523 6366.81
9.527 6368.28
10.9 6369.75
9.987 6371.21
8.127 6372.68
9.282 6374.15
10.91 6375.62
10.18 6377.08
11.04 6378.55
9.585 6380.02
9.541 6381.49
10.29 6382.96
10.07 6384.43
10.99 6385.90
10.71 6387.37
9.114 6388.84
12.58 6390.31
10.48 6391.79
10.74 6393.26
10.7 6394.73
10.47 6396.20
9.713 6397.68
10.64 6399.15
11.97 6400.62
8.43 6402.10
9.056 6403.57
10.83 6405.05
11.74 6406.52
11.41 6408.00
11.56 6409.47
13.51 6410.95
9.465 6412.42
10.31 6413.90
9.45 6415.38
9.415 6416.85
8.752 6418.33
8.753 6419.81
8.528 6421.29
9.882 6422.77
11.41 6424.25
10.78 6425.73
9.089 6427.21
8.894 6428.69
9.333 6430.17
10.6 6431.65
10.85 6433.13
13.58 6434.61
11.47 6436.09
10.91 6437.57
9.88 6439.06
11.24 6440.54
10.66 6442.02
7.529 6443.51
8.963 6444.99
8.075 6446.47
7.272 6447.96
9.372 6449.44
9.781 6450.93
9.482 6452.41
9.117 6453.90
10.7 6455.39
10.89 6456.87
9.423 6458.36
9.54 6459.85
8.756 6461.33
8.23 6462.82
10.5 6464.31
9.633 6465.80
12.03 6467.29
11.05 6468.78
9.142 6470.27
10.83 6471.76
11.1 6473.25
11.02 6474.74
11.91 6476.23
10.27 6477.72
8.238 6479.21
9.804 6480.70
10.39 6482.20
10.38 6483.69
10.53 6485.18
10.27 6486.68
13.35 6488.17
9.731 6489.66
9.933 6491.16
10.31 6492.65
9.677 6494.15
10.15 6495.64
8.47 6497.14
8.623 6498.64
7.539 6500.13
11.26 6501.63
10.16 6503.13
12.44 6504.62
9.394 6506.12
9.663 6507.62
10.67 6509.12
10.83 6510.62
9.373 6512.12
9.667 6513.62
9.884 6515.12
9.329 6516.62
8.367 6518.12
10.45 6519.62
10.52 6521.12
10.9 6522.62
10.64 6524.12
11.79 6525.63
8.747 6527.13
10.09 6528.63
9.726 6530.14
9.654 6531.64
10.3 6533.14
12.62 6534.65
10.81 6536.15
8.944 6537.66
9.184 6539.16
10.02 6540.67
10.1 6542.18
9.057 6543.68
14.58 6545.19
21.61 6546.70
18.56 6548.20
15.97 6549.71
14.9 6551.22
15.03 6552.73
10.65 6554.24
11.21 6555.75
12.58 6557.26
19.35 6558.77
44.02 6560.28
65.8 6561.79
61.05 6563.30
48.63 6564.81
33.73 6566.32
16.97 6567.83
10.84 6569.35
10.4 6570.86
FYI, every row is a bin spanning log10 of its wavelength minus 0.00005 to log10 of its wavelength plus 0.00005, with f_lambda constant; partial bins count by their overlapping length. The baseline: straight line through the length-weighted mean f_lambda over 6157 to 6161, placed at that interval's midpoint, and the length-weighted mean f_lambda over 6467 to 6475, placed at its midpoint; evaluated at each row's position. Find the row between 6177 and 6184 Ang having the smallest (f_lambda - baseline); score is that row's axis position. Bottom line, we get 6177.63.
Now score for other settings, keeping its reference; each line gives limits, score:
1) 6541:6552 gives 6543.68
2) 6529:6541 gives 6537.66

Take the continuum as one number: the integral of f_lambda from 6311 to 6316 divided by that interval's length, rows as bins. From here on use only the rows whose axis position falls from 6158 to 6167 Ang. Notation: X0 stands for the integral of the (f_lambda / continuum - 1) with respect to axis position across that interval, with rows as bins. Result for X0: -0.21 Ang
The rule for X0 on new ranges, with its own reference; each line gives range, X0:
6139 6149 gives 0.30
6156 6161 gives 0.01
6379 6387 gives -0.11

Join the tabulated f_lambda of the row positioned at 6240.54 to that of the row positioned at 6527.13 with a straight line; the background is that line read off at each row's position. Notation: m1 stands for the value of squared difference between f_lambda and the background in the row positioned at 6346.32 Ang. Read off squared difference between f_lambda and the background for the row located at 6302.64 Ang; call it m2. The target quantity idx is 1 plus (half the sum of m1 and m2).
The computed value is 9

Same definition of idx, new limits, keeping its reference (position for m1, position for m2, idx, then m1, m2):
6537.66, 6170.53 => 1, 0.1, 0.5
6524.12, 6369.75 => 4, 3.5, 2.8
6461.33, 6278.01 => 1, 0.0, 0.0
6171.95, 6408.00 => 4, 0.4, 5.3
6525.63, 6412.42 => 6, 9.2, 0.1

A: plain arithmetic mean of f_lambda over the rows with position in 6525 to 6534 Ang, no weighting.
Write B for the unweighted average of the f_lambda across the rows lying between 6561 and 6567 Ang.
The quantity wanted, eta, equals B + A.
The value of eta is 62.4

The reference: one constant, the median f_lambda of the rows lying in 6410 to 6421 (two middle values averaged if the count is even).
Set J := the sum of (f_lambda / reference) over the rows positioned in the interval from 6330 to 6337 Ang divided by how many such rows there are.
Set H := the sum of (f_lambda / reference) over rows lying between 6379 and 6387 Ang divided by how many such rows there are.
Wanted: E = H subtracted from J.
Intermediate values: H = 1.07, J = 1.03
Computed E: -0.038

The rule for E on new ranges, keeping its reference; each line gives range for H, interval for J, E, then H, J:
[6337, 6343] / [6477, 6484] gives 0.057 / 0.98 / 1.04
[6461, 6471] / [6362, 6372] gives 0.056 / 1.05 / 1.10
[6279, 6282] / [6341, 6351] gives 0.061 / 0.96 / 1.02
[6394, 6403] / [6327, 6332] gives 0.051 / 1.09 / 1.14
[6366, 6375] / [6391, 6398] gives 0.091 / 1.01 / 1.10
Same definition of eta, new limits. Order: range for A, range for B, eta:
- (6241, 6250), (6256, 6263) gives 19.2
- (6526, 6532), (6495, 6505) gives 19.4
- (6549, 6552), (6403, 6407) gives 26.0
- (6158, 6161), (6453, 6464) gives 20.5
